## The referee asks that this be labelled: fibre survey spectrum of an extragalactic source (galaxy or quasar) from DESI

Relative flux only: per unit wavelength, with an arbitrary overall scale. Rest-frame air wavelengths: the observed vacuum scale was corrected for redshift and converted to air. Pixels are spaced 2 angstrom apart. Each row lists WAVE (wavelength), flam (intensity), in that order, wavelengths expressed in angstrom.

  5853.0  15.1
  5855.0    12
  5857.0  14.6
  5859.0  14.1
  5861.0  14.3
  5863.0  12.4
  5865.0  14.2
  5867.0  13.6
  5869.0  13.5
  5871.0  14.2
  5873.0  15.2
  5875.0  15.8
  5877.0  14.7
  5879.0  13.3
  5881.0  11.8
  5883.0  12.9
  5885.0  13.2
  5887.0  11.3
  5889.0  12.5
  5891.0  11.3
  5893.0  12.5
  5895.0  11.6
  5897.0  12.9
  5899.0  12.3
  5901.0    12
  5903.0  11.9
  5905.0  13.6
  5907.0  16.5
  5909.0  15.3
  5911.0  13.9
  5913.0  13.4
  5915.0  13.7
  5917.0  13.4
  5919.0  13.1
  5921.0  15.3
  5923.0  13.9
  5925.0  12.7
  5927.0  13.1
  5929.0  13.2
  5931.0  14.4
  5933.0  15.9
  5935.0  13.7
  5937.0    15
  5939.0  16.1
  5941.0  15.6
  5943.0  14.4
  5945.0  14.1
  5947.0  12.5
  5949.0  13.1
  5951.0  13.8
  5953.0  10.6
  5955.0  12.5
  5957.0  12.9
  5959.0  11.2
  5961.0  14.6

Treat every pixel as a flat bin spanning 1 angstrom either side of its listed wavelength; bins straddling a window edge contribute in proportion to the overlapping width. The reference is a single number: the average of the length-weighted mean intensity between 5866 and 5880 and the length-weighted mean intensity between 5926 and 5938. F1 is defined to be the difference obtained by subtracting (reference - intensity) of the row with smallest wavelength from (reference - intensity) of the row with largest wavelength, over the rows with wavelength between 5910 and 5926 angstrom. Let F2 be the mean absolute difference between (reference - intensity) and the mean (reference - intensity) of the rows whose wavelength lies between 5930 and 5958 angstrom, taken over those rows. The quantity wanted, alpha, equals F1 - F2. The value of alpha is 0.0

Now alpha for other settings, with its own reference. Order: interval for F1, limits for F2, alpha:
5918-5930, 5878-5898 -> -0.8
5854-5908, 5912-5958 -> -5.5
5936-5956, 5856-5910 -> 1.3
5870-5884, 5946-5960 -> 0.5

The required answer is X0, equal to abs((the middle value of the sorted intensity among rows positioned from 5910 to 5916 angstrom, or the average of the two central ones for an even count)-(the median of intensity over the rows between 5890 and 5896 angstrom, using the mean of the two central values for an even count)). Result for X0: 2.1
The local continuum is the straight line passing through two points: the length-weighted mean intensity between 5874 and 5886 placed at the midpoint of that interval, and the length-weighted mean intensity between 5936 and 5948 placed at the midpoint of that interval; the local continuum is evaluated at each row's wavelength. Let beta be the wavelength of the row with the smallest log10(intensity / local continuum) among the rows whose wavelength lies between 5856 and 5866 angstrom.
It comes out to 5863.0 angstrom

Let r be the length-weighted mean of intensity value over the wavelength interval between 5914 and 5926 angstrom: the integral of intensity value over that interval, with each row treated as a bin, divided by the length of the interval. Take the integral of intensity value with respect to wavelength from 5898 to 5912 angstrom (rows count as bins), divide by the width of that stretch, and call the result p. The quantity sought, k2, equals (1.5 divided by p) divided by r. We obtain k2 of 0.0080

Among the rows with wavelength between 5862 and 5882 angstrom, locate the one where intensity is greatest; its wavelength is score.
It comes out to 5875.0 angstrom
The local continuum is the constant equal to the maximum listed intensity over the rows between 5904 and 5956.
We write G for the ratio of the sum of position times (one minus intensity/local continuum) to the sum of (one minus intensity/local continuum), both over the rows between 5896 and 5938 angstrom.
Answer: 5915.1 angstrom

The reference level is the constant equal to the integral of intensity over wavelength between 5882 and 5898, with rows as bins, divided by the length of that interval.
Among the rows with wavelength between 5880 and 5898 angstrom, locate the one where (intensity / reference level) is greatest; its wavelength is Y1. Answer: 5885.0 angstrom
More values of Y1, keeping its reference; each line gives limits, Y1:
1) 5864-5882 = 5875.0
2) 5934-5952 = 5939.0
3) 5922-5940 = 5939.0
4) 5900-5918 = 5907.0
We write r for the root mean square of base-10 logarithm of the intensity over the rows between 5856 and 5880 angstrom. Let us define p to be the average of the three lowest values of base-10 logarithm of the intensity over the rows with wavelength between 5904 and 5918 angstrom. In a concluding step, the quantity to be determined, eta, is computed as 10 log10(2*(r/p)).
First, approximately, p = 1.13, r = 1.15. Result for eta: 3.09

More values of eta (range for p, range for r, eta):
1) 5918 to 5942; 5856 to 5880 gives 3.16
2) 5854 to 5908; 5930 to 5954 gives 3.37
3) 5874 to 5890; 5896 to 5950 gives 3.28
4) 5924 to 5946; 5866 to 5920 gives 3.05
